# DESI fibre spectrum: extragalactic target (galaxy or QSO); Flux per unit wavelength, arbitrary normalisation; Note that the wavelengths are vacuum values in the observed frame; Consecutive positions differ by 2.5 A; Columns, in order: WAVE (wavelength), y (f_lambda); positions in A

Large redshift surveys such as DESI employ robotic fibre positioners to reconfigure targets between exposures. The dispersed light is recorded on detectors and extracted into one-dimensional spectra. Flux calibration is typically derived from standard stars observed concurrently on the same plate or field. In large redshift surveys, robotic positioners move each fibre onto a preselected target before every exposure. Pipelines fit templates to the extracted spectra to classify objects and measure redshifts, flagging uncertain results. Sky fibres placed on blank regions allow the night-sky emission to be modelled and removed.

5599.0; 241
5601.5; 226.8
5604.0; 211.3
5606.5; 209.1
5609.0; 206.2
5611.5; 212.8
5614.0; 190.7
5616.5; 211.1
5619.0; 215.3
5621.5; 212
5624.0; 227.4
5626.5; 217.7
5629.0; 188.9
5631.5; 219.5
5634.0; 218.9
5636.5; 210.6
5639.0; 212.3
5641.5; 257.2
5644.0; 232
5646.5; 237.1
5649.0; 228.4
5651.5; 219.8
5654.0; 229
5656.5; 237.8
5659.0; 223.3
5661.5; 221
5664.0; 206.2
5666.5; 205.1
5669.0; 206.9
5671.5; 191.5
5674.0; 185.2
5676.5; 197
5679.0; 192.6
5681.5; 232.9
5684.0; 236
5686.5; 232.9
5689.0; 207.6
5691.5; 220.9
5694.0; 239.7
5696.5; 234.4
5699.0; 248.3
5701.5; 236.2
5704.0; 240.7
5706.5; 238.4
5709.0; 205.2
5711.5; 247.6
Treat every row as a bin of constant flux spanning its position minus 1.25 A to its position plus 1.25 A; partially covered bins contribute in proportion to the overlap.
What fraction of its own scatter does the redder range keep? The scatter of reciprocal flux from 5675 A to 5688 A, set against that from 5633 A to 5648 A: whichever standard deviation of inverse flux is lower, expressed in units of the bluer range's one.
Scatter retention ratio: 1.00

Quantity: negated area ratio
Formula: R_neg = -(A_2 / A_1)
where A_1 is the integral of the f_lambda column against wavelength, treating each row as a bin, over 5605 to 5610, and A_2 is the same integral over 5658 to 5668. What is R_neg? -2.1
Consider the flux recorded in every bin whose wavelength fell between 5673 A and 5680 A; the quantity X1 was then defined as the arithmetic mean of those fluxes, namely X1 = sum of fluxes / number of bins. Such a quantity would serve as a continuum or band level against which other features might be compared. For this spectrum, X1 192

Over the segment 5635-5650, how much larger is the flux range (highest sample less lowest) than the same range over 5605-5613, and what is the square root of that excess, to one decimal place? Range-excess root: 6.3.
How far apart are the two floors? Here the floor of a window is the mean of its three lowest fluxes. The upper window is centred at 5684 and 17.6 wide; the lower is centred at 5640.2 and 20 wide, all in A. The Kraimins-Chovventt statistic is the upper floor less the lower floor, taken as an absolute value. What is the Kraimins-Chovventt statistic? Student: 15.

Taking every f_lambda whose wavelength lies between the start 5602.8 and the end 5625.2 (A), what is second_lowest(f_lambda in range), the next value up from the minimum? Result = 206.2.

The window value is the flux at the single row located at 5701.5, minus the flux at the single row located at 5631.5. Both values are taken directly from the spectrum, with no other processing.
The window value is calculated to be 17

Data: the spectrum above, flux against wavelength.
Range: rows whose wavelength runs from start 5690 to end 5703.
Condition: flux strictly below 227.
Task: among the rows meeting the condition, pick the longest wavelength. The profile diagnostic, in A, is 5691.5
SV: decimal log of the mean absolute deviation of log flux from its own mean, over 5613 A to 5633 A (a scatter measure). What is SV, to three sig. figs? -1.66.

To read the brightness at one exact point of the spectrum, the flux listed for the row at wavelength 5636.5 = 210.6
